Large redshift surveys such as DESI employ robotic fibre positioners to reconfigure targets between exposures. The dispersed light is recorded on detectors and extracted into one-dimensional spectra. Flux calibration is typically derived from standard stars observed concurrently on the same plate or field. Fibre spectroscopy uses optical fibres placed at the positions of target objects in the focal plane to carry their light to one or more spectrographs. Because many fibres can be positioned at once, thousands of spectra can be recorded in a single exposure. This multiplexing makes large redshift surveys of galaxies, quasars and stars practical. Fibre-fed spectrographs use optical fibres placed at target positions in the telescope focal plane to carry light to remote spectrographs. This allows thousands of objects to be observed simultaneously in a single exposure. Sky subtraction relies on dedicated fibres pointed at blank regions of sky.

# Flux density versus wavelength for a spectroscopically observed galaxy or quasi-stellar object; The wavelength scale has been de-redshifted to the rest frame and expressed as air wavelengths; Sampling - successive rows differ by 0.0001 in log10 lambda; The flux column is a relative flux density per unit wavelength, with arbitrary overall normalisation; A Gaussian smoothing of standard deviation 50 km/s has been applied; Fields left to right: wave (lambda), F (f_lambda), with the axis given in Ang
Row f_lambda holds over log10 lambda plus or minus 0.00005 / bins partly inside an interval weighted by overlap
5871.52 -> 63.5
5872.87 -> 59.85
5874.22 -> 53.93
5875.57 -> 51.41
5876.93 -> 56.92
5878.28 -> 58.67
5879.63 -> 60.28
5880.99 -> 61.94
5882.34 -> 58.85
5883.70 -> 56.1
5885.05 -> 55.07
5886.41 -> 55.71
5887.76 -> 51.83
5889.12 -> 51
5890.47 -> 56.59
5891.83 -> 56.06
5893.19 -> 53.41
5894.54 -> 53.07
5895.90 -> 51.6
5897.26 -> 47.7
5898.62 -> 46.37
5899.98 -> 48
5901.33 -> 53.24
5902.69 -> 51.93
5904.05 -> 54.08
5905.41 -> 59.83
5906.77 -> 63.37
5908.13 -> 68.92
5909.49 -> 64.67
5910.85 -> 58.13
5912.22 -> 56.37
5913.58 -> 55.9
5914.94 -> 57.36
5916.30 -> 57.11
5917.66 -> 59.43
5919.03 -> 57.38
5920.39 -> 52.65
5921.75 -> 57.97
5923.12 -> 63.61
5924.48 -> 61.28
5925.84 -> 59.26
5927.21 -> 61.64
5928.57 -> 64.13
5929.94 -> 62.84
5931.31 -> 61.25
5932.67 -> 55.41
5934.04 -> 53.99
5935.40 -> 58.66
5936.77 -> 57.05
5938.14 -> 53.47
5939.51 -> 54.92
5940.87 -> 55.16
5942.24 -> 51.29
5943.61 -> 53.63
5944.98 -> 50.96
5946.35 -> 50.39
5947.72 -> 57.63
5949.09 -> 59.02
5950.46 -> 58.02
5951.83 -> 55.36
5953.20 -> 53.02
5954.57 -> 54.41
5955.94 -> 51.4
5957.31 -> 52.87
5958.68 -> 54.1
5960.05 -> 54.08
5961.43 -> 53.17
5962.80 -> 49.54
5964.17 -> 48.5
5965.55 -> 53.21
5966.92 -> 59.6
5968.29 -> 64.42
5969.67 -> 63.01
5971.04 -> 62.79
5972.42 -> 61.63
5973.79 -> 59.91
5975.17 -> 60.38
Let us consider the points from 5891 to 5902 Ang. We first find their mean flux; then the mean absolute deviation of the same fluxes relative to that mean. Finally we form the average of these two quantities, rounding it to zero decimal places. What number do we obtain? 27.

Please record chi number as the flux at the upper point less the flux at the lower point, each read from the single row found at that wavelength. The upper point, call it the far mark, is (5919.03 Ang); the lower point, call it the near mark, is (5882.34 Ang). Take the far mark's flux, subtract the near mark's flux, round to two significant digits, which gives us -1.5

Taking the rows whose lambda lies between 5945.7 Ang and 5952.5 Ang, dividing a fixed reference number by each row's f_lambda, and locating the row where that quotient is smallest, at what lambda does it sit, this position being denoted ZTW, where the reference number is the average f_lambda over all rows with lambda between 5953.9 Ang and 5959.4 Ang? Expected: 5949.09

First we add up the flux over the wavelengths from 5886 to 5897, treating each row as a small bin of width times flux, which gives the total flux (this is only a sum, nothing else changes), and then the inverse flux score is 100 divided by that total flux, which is 0.17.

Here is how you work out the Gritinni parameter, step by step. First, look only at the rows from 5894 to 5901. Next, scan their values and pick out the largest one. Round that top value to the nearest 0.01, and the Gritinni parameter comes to 53.07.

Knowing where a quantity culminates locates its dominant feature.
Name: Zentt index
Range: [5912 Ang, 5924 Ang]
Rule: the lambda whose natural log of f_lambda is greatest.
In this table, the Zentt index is 5923.12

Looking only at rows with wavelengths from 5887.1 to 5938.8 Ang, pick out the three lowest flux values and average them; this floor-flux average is 47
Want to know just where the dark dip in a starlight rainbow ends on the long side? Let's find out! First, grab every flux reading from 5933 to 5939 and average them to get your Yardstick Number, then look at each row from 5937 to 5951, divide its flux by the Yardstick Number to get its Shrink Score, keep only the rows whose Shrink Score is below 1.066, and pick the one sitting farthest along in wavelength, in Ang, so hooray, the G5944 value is 5950.46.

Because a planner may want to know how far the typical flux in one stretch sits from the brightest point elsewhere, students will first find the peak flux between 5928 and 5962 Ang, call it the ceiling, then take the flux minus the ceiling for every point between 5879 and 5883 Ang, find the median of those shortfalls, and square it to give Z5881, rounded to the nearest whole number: 15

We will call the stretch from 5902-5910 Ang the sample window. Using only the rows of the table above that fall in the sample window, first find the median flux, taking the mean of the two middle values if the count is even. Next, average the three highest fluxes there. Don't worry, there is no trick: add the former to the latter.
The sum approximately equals 127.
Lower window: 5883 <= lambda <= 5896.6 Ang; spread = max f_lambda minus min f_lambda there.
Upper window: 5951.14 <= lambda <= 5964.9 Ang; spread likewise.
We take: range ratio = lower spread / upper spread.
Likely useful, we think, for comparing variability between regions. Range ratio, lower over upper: 0.8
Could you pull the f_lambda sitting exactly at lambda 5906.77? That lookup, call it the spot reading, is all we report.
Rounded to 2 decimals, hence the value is 63.37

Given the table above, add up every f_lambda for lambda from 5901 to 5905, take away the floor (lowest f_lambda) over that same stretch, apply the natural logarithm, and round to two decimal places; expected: 4.68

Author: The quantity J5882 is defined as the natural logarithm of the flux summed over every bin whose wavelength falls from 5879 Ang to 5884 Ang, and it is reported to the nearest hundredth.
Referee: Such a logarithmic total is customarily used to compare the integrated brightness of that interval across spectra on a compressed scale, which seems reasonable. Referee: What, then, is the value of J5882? 5.47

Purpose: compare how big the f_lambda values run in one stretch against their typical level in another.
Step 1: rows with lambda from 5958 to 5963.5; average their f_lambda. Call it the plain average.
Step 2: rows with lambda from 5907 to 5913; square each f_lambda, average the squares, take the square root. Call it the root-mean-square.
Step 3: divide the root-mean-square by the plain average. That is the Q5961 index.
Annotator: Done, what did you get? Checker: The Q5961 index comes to 1.180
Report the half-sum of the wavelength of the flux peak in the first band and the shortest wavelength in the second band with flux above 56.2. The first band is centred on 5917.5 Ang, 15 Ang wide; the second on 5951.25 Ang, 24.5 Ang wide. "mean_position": 5935.4 Ang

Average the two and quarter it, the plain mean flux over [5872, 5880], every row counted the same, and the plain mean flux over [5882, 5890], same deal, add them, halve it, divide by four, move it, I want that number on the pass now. 13.95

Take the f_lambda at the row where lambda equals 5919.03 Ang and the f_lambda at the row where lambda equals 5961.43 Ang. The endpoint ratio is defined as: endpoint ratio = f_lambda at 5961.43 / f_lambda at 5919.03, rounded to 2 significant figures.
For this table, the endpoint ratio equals 0.93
